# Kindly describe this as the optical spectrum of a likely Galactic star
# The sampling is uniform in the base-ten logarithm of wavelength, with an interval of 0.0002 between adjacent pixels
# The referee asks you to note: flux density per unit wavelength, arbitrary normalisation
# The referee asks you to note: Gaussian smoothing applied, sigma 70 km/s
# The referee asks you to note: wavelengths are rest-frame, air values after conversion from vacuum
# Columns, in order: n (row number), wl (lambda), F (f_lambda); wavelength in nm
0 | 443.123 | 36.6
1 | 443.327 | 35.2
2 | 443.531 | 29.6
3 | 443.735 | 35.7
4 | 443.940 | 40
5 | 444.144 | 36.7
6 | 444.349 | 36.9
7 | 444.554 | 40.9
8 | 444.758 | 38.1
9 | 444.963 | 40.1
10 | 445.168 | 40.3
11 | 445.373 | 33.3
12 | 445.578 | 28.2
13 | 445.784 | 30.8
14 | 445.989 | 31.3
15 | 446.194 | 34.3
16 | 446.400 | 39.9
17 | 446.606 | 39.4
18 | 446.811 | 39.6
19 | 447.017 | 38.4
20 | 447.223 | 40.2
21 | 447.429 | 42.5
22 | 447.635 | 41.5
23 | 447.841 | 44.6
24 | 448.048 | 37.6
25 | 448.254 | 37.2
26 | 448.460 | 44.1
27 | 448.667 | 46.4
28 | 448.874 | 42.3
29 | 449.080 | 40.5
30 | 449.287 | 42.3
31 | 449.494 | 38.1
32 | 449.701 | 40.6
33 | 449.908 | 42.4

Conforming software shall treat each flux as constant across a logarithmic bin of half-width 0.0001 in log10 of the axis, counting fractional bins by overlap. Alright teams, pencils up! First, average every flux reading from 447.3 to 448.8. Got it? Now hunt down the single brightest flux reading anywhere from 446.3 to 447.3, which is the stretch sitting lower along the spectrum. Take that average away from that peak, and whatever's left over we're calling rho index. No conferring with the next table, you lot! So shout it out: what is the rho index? -2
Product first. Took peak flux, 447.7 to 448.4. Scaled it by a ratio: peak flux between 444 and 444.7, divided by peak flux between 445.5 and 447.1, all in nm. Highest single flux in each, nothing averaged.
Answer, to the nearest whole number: 46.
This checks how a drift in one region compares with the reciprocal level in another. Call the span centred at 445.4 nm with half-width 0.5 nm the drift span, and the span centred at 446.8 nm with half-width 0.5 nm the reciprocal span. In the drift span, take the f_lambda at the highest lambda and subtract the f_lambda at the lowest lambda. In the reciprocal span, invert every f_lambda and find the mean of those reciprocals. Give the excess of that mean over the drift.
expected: 9.3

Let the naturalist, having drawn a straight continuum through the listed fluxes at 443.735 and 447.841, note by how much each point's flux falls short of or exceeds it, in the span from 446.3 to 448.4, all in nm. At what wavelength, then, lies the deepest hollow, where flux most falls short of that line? 448.254 nm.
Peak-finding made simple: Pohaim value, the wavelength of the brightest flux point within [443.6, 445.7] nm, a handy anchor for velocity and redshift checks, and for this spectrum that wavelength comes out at 444.554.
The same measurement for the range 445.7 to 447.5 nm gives 447.429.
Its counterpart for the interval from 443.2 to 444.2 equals 443.940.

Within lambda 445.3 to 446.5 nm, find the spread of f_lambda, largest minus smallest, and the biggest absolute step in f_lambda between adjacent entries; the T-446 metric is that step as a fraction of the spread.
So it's 0.479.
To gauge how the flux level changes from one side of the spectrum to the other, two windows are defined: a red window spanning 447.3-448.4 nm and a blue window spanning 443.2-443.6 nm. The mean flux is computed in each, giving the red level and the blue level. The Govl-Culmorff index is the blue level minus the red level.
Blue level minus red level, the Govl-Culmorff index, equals -8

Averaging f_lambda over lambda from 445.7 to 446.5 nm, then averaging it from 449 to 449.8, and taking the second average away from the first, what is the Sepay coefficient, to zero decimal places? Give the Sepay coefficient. -6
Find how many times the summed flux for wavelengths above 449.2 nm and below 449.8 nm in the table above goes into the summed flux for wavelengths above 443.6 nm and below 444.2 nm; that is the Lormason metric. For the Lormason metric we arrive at 0.93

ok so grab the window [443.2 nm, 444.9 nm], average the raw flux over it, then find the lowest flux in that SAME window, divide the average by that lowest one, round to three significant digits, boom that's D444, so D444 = 1.24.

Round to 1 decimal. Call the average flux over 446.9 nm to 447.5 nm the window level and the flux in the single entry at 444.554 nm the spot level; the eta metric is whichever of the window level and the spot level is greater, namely 40.9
